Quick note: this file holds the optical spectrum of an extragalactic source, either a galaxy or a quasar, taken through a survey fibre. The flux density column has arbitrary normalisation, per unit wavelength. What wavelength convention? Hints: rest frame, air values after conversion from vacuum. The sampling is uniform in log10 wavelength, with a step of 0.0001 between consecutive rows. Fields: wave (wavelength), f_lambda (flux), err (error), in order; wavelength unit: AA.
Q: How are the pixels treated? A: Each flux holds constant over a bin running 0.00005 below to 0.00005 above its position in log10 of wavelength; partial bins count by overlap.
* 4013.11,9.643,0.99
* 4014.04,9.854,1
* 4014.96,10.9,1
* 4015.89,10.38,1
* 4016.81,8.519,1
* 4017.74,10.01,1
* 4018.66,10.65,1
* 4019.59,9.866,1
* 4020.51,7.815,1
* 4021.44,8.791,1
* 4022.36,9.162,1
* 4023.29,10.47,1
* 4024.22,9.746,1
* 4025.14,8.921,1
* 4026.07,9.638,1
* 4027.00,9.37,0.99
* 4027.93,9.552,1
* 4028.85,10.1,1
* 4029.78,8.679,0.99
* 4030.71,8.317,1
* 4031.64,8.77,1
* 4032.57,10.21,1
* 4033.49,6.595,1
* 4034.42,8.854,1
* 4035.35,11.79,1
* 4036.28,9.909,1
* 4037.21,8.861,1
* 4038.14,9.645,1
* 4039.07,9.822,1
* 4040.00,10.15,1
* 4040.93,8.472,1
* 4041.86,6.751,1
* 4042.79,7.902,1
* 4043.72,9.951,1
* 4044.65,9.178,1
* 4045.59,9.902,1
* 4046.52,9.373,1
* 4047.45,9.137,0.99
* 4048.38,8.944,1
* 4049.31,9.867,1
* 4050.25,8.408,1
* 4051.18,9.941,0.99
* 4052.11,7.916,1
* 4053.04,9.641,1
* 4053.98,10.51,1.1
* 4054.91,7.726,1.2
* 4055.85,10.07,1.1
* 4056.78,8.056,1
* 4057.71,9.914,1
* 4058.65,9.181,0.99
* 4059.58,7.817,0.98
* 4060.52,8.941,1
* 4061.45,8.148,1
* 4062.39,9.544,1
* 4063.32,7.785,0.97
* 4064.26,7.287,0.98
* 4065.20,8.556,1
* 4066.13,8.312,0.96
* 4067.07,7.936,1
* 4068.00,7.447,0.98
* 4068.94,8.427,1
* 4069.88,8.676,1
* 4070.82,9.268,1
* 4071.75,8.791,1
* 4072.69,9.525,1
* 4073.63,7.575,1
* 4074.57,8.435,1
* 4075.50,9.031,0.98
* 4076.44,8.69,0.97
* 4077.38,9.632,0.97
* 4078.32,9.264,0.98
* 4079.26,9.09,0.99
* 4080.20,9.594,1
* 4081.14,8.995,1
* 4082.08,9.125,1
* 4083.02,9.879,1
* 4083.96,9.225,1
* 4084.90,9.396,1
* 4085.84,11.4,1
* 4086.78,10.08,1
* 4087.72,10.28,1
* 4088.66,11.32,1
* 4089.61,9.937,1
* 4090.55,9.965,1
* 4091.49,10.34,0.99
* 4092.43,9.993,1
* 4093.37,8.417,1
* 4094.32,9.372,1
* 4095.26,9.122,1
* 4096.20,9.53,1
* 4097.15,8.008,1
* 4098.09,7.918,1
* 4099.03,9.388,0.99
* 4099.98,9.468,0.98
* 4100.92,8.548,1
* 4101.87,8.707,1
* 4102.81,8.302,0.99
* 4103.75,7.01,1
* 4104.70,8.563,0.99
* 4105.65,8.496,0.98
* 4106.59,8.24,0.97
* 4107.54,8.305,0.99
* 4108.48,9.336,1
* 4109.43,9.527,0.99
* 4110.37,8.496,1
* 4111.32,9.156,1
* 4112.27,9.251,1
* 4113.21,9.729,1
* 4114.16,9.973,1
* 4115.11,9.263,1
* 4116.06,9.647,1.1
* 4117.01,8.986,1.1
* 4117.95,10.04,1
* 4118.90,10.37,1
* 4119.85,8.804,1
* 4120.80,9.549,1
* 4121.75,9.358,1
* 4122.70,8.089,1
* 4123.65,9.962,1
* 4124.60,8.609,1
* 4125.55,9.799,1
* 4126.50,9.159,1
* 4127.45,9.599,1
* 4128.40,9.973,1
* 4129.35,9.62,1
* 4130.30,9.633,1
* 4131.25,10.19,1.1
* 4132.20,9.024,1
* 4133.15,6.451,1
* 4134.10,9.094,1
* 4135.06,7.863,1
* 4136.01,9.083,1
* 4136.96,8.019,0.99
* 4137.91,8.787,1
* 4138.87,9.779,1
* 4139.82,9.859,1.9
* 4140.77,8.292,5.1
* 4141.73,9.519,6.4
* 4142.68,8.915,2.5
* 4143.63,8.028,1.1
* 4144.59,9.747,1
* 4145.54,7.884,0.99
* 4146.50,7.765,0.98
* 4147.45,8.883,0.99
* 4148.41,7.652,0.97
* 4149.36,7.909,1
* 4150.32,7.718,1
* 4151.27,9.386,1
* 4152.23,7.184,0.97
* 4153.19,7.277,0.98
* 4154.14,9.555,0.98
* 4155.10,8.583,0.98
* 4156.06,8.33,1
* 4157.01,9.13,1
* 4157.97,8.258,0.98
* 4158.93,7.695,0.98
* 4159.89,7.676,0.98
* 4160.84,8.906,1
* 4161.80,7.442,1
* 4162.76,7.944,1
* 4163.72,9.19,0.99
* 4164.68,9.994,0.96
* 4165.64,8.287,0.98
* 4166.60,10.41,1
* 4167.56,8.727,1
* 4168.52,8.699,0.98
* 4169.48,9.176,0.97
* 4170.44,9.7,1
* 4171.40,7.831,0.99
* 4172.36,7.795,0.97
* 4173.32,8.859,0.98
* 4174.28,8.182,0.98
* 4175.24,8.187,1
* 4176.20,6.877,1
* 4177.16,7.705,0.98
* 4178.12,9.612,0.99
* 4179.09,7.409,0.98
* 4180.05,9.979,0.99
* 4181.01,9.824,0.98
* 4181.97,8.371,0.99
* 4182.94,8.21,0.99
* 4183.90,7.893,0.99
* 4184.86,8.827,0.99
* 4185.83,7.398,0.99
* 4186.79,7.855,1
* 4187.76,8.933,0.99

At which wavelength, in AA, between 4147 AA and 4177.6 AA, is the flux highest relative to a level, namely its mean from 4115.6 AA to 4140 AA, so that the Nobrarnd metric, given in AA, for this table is 4166.60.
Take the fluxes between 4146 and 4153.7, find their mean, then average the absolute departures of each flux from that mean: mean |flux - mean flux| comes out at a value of 0.58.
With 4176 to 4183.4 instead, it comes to 0.98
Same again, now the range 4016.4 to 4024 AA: 0.84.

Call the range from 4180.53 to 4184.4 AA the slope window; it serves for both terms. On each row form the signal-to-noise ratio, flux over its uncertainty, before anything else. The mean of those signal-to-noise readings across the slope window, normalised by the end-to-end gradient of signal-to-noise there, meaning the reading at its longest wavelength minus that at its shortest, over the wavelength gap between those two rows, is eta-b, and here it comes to -12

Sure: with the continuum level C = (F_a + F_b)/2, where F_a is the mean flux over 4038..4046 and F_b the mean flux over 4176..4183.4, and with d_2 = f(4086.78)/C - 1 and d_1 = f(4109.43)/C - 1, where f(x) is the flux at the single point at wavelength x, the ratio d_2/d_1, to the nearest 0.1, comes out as 1.8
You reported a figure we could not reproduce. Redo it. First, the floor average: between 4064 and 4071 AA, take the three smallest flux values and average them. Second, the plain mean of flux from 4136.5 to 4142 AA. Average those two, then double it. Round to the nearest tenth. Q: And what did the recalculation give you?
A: 16.6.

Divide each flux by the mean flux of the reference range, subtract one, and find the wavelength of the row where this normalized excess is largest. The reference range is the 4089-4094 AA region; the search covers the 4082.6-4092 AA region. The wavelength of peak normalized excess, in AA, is 4085.84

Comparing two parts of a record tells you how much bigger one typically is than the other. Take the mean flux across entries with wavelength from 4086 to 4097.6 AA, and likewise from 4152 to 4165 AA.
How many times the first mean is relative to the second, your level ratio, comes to 1.16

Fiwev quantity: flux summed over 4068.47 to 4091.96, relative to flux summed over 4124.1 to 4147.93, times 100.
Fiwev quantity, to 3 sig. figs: 106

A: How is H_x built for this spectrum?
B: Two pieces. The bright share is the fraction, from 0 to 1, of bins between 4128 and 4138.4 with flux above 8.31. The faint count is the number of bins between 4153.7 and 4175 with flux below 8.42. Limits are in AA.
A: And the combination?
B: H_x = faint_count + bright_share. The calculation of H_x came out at 11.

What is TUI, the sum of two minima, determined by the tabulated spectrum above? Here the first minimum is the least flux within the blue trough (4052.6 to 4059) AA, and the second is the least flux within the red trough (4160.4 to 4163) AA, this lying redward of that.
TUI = 15.2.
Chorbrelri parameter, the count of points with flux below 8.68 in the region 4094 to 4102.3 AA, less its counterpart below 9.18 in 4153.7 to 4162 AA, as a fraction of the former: -1.7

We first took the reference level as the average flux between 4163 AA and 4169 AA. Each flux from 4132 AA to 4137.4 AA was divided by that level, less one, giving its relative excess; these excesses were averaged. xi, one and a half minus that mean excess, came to 1.60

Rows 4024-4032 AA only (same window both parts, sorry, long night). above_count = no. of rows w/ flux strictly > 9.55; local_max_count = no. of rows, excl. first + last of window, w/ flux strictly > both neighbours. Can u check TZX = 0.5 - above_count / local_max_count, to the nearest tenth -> -1.5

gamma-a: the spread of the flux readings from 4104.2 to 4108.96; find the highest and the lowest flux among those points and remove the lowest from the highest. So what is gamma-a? 1.1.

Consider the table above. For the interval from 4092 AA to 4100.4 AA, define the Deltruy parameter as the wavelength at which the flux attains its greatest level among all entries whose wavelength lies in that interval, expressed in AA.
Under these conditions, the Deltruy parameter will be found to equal 4092.43 AA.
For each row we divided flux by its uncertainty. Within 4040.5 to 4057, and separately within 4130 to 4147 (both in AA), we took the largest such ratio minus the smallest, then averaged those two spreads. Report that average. 5.9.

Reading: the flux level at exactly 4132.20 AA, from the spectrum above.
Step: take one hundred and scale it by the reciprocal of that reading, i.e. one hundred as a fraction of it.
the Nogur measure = 11.1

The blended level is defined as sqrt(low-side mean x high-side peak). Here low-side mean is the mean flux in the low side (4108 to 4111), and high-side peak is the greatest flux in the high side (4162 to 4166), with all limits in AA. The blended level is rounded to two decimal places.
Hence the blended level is 9.55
